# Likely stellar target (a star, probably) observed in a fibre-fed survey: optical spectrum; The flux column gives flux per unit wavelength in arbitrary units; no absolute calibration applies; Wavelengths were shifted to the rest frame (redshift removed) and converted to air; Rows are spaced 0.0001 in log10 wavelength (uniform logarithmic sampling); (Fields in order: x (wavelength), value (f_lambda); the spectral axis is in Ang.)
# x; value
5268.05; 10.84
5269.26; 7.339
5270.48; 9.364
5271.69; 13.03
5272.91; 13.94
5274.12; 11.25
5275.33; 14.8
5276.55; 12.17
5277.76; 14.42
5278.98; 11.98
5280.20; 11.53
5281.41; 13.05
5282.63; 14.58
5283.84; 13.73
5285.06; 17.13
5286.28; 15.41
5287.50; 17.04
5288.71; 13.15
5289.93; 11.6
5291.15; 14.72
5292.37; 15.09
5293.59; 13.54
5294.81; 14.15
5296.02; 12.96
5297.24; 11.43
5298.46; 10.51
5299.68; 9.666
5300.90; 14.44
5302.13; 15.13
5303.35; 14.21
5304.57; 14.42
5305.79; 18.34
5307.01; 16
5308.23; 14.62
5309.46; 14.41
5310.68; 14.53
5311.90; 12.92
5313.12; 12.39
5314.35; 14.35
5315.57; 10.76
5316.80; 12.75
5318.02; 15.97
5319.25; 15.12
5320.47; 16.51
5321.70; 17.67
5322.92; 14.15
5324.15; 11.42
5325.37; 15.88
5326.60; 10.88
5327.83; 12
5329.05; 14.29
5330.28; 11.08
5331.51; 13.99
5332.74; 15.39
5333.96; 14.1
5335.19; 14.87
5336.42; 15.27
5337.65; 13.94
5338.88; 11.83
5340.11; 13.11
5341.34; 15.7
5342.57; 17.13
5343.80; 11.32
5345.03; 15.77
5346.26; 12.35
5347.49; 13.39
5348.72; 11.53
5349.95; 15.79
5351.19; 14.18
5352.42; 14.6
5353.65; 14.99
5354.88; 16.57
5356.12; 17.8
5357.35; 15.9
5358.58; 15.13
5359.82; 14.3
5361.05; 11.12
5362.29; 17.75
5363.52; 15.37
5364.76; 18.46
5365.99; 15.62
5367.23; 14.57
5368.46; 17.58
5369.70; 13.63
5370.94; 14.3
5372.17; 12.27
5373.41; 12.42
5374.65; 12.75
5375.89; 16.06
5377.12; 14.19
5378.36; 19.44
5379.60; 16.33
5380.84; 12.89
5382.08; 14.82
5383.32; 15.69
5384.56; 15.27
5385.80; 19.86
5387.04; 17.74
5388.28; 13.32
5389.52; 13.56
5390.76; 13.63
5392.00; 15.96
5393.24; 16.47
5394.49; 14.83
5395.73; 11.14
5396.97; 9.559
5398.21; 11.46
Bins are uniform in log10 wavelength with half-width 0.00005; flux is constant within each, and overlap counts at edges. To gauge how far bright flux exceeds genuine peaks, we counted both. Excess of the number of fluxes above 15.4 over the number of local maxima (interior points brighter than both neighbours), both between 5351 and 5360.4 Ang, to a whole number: 2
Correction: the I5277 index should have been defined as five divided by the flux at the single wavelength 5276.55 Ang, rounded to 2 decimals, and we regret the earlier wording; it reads 0.41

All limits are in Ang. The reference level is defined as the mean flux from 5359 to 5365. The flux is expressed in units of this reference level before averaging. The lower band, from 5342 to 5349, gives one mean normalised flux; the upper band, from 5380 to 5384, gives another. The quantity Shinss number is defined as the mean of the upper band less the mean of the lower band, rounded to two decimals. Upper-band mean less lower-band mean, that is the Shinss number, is 0.06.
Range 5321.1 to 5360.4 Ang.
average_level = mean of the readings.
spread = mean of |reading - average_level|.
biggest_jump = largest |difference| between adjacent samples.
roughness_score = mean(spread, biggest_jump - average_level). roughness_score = -3.5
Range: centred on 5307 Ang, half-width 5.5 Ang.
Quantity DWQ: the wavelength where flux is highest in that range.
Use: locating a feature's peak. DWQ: 5305.79 Ang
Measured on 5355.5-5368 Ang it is 5364.76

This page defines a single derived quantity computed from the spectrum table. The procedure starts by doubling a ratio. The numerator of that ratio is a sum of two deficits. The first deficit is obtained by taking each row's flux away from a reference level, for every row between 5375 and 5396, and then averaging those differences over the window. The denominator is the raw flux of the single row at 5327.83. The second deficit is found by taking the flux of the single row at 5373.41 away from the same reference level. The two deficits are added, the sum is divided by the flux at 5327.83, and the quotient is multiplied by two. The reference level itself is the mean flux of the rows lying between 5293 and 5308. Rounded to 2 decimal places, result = -0.05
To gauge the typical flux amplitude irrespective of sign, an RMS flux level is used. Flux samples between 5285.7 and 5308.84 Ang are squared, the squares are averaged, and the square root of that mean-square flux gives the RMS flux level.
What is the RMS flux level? 14.2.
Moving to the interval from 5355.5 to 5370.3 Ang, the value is 15.7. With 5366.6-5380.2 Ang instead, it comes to 15.0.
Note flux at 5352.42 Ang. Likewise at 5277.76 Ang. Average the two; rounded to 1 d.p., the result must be 14.5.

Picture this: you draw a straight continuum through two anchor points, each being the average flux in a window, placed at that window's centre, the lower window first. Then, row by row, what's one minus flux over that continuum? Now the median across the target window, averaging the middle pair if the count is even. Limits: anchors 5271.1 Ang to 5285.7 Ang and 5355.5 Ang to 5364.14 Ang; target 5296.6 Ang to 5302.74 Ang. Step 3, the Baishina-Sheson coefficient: 0.18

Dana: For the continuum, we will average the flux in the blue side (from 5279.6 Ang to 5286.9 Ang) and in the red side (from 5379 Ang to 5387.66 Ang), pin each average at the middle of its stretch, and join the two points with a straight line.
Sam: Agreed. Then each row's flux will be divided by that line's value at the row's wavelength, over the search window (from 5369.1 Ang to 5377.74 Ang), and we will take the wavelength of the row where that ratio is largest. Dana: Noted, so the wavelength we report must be 5375.89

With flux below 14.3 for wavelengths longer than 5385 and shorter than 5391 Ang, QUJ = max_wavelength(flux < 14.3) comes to 5390.76 Ang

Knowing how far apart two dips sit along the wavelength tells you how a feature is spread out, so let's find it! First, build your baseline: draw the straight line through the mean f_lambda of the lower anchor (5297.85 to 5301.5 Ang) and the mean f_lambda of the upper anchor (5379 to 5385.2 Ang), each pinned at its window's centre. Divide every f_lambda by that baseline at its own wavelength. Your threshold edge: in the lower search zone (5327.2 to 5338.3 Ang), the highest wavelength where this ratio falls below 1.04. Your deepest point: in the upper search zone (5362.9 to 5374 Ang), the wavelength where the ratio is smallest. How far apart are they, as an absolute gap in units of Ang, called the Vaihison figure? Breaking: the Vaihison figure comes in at 41.9 Ang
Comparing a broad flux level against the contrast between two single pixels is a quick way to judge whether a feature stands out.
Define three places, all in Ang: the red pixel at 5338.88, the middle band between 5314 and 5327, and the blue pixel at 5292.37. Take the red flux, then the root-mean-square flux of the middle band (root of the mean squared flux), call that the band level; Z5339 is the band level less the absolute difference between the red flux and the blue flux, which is 11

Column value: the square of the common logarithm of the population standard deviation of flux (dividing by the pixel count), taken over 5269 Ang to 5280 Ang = 0.13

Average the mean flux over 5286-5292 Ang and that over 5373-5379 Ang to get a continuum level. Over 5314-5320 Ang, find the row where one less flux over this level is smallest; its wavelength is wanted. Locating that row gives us 5318.02 Ang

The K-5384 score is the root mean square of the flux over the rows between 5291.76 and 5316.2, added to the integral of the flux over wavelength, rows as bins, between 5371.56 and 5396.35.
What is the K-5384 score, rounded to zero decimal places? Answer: 384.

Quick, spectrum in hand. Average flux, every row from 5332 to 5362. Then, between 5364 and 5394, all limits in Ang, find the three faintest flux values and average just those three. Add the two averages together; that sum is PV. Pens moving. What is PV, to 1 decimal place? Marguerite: 26.9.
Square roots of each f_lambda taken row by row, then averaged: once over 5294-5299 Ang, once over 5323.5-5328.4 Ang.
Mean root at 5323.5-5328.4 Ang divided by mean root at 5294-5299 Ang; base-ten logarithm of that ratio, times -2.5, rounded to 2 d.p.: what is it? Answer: -0.01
